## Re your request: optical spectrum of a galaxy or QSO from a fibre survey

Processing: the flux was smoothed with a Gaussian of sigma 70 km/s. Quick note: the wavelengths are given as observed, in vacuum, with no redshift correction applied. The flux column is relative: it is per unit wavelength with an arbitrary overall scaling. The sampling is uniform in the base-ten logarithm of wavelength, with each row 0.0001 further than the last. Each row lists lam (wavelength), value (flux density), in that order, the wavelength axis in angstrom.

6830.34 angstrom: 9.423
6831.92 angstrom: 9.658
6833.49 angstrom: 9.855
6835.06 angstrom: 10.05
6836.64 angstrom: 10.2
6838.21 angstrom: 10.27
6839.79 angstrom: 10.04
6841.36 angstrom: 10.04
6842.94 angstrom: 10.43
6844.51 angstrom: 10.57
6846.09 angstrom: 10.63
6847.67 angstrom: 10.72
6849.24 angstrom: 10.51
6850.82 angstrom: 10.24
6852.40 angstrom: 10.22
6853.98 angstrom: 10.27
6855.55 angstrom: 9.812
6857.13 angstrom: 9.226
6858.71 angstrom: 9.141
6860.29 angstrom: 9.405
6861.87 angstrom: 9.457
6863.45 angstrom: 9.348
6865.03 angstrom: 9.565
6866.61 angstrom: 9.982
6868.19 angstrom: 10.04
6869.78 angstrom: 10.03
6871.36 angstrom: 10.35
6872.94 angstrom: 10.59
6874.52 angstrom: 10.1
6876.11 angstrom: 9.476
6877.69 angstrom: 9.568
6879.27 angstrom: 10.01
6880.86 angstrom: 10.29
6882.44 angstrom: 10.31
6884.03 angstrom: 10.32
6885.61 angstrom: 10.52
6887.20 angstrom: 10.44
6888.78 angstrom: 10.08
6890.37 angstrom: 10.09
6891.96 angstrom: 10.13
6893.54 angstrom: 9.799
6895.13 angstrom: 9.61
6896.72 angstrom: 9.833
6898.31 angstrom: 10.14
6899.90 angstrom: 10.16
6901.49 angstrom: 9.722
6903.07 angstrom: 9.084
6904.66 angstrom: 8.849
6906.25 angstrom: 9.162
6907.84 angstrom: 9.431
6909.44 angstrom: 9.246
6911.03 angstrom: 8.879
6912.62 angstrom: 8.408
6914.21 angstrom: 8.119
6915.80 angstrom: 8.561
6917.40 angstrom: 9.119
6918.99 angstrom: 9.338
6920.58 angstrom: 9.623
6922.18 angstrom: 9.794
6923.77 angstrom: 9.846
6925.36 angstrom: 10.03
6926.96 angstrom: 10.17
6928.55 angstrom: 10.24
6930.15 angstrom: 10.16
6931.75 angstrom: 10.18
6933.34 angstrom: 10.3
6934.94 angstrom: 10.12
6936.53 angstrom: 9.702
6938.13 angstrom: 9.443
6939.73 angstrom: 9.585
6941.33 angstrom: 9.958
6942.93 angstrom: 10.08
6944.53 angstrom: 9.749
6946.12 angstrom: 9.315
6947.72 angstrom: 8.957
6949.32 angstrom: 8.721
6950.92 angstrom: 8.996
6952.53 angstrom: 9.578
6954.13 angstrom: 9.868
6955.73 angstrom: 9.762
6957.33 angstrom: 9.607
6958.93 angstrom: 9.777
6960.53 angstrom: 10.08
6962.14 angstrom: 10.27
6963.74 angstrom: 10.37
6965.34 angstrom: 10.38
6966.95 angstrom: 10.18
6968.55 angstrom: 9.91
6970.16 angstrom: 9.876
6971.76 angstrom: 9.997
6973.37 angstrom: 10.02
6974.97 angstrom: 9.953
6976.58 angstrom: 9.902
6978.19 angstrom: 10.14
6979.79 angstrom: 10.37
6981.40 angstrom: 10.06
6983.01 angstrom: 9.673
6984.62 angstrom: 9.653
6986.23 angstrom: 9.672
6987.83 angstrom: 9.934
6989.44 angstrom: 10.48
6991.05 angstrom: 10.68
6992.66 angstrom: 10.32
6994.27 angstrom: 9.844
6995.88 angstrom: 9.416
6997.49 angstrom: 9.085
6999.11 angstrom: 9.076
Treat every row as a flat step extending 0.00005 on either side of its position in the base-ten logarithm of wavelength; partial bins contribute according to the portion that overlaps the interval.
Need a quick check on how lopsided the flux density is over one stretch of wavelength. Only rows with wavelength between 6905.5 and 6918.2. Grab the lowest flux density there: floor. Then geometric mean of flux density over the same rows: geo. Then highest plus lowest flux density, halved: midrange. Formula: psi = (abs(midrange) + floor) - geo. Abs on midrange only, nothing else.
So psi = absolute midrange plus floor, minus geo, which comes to 8.0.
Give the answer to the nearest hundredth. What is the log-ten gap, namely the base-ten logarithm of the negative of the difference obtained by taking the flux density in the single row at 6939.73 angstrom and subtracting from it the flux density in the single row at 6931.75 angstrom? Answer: -0.23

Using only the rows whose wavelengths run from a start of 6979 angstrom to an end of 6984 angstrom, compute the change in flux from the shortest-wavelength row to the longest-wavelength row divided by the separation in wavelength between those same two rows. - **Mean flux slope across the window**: -0.22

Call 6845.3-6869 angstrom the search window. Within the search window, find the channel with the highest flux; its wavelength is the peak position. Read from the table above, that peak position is 6847.67 angstrom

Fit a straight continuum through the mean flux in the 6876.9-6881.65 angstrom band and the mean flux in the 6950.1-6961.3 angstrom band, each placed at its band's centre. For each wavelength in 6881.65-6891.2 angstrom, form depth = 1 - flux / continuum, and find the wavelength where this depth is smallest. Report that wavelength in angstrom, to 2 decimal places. 6885.61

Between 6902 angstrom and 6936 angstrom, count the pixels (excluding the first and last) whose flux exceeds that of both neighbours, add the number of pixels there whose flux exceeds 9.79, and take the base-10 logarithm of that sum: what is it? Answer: 1.08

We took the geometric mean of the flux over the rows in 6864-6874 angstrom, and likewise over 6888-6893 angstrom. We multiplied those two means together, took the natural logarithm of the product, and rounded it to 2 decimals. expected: 4.62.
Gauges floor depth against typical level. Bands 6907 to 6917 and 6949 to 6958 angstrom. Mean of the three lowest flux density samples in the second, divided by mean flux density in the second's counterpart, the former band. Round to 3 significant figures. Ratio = 1.04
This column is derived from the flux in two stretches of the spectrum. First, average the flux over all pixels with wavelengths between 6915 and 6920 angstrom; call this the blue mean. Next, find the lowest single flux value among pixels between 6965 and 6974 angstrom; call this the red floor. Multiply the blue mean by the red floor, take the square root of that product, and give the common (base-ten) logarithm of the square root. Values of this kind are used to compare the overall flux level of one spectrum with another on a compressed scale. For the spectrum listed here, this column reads 0.975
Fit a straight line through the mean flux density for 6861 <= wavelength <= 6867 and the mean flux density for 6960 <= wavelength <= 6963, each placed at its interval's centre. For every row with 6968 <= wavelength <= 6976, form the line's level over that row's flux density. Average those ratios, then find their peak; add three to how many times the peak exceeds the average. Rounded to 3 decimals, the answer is 4.007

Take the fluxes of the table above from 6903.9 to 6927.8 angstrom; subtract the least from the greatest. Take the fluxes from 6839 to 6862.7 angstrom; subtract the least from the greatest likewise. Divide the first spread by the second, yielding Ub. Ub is 1.30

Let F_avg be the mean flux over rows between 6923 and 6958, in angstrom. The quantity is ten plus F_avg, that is 19.7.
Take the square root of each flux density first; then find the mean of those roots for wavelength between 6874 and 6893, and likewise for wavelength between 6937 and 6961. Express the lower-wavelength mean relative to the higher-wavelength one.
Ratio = 1.03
